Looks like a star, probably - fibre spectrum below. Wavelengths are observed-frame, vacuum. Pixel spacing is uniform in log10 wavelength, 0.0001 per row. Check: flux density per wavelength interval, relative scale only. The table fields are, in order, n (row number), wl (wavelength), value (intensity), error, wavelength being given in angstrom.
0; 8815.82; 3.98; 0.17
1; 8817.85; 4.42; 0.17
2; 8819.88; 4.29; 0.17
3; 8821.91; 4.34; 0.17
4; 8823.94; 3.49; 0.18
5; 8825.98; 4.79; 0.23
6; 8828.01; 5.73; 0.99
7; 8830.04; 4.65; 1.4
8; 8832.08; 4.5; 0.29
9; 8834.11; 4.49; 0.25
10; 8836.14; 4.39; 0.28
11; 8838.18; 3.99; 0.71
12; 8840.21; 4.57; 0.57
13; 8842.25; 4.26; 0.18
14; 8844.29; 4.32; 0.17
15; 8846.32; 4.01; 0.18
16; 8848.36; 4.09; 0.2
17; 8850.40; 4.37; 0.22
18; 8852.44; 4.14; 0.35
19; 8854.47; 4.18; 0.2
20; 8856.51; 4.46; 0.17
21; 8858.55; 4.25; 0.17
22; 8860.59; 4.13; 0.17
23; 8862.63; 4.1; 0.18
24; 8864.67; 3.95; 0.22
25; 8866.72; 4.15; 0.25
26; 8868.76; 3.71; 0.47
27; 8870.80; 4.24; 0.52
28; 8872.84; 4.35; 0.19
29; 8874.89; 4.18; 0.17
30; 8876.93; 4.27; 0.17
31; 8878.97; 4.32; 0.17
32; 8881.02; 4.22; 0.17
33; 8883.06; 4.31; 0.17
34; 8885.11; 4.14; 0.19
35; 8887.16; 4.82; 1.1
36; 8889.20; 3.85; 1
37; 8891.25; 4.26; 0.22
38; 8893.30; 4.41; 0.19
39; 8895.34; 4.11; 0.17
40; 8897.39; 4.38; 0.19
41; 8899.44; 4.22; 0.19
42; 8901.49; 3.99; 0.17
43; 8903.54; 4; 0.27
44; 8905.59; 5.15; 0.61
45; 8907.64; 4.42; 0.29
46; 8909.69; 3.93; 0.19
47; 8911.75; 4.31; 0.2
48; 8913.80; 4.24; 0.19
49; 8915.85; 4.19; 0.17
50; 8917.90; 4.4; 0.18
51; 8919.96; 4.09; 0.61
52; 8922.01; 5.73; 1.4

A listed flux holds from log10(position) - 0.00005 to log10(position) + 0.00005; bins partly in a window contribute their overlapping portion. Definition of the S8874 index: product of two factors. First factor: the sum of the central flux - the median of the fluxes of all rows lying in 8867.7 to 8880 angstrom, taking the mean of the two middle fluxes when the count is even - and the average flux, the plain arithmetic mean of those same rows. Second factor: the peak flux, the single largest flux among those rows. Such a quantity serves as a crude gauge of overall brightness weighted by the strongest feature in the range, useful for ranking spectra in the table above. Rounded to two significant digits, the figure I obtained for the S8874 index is 37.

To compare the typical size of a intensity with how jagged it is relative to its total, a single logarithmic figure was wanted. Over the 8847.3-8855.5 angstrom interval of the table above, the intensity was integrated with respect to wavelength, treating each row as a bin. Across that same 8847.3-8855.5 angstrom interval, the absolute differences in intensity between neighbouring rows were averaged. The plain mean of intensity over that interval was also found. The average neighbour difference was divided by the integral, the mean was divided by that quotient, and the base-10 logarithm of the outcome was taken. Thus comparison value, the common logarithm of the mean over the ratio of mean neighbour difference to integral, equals 2.9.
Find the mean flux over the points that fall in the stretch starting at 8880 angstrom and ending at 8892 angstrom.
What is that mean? 4.27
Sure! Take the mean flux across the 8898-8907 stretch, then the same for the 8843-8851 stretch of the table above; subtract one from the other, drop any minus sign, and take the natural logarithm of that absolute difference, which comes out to -1.9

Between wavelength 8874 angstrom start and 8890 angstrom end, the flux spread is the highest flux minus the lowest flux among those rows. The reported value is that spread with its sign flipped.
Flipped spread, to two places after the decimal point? -0.97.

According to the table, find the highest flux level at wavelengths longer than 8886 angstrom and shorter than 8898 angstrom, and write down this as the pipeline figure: 4.82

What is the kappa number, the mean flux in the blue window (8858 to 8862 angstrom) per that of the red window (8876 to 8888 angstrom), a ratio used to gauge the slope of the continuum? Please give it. 0.96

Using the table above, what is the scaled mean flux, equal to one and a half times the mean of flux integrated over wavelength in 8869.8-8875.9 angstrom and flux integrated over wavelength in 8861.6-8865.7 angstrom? 32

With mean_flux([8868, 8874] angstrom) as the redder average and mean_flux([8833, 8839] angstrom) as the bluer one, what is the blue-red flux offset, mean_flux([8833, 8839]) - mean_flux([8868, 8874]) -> 0.2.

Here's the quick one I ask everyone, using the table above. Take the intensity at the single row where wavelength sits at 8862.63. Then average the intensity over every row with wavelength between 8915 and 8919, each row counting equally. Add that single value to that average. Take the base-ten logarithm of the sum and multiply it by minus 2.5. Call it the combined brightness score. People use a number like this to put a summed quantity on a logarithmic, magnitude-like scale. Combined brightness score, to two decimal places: -2.31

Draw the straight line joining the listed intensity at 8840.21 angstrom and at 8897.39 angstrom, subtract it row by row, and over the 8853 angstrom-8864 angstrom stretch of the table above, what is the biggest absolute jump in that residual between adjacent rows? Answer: 0.29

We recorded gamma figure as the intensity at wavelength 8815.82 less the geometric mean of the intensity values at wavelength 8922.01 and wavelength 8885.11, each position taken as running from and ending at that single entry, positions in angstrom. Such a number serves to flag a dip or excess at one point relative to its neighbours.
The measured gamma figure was -0.89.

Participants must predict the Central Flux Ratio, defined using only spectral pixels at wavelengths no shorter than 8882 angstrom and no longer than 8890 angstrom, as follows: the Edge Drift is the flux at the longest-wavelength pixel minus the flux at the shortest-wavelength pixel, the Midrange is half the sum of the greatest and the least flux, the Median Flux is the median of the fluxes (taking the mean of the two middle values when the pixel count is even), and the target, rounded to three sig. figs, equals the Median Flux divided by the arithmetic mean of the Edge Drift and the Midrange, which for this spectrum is 2.18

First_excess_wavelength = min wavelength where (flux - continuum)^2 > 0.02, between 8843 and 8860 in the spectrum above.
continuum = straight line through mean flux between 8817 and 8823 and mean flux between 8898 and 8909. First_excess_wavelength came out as 8846.32 angstrom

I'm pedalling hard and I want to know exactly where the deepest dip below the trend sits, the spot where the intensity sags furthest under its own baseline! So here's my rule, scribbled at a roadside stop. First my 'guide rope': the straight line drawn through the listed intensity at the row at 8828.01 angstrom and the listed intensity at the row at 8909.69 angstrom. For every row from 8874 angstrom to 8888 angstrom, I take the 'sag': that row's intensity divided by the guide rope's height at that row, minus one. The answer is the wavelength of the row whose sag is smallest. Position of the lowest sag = 8874.89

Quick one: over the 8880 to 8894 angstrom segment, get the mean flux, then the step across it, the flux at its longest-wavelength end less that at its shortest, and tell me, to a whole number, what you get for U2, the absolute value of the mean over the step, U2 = 23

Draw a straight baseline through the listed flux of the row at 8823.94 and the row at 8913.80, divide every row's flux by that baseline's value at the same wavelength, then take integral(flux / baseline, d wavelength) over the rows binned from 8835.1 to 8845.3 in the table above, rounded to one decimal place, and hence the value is 12.1 angstrom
